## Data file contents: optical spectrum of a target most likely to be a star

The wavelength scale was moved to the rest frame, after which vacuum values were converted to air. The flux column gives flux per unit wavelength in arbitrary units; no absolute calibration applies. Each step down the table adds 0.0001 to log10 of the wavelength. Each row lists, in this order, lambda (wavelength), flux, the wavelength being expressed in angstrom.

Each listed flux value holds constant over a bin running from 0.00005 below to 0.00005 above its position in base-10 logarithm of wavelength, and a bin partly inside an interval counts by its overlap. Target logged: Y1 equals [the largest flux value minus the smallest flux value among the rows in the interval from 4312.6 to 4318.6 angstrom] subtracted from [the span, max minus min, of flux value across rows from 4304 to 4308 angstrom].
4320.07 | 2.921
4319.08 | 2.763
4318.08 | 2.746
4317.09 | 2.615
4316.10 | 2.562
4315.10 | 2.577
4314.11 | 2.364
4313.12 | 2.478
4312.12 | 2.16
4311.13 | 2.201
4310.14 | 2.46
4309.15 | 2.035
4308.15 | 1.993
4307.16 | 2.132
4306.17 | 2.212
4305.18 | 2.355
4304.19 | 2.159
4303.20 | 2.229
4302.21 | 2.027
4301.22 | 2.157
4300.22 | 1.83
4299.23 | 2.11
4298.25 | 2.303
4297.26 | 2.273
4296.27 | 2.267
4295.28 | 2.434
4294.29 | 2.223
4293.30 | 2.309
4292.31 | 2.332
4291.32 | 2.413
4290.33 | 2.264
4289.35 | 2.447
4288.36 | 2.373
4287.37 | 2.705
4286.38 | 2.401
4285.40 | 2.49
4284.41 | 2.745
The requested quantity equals -0.16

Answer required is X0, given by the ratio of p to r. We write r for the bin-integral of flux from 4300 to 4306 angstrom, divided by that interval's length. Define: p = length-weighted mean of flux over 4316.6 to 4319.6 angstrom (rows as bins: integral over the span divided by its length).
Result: 1.27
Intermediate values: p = 2.71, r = 2.14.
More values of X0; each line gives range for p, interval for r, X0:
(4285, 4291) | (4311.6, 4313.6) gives 1.06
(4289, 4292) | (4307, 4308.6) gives 1.16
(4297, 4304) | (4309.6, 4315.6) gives 0.90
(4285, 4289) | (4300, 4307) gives 1.16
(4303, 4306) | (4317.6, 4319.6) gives 0.82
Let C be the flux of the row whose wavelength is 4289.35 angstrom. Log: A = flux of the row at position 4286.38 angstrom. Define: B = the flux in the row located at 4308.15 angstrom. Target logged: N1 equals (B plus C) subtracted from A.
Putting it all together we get -2.0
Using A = 2.401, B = 1.993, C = 2.447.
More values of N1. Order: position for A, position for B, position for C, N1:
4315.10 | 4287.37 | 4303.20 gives -2.4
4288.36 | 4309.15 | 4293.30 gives -2.0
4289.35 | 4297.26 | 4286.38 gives -2.2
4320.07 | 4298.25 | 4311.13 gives -1.6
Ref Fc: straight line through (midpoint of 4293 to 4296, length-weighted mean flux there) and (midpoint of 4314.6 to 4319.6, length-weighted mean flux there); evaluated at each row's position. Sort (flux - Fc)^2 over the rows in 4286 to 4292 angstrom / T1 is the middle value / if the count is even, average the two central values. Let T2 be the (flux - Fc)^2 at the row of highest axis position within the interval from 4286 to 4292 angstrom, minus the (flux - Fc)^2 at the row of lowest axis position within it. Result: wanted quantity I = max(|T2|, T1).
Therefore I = 0.033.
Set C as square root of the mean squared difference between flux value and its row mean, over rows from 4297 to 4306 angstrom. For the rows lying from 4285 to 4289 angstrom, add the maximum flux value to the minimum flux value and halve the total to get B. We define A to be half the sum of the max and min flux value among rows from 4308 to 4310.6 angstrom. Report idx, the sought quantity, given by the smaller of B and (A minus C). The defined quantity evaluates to 2.08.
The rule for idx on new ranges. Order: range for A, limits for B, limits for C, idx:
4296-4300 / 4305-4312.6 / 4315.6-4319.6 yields 2.12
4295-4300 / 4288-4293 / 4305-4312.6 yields 2.13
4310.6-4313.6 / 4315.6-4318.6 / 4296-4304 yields 2.17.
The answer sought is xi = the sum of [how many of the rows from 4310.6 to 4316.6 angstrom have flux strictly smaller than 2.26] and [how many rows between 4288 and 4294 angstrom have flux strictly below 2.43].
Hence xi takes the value 7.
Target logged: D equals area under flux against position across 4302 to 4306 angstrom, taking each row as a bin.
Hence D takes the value 8.8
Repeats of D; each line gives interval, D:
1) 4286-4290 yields 9.9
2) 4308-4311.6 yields 7.9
